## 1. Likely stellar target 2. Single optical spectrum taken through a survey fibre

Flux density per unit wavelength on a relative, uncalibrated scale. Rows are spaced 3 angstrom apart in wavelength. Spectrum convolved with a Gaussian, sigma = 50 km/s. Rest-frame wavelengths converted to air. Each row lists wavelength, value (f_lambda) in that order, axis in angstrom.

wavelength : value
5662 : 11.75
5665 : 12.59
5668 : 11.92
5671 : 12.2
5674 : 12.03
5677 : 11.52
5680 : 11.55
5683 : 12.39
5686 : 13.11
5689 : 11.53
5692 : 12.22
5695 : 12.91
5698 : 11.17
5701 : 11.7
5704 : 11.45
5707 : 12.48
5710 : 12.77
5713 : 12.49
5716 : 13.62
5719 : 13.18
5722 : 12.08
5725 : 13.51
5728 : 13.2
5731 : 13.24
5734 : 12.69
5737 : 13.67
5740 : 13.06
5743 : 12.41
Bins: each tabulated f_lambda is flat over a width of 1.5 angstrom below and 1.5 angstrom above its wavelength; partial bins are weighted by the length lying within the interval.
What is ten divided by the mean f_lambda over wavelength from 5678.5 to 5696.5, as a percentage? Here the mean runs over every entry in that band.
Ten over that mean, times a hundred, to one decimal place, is 81.4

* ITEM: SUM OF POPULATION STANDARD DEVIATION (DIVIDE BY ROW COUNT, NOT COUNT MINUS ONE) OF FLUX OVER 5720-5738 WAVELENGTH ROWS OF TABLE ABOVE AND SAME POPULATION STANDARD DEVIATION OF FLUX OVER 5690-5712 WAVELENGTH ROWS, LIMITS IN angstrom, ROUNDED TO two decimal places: 1.16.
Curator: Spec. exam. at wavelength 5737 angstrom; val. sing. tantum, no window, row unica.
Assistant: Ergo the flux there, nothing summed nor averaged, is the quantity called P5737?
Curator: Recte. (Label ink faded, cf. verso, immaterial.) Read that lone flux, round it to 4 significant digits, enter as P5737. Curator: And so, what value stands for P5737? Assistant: 13.67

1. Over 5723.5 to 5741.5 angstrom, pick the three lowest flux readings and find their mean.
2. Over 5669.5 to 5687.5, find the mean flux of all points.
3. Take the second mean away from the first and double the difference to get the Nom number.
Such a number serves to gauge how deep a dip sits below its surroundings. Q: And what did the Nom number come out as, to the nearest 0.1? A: 1.7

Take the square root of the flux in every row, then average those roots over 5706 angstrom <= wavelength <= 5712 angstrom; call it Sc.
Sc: 3.55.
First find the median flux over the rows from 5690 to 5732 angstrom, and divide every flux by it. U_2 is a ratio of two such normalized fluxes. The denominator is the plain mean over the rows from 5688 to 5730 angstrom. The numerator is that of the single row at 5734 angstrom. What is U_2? 1.02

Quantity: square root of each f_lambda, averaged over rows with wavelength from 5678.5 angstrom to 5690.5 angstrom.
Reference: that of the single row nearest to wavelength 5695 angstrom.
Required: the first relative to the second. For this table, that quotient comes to 0.97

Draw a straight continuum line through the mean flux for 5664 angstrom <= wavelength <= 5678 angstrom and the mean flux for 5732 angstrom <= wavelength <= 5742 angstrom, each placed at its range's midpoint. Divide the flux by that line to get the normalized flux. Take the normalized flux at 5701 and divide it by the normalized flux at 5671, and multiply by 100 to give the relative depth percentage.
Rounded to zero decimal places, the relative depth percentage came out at 92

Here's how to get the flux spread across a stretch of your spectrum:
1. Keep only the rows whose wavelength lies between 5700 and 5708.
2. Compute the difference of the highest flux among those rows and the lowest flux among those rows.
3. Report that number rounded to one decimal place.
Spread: 1.0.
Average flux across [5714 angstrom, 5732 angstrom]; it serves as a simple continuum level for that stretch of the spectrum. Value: 13.1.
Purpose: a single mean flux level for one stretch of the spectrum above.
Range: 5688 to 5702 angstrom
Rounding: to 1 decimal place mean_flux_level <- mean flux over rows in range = 11.9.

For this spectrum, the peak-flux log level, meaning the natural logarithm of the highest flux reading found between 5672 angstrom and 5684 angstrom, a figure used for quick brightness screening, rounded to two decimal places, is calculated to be 2.52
